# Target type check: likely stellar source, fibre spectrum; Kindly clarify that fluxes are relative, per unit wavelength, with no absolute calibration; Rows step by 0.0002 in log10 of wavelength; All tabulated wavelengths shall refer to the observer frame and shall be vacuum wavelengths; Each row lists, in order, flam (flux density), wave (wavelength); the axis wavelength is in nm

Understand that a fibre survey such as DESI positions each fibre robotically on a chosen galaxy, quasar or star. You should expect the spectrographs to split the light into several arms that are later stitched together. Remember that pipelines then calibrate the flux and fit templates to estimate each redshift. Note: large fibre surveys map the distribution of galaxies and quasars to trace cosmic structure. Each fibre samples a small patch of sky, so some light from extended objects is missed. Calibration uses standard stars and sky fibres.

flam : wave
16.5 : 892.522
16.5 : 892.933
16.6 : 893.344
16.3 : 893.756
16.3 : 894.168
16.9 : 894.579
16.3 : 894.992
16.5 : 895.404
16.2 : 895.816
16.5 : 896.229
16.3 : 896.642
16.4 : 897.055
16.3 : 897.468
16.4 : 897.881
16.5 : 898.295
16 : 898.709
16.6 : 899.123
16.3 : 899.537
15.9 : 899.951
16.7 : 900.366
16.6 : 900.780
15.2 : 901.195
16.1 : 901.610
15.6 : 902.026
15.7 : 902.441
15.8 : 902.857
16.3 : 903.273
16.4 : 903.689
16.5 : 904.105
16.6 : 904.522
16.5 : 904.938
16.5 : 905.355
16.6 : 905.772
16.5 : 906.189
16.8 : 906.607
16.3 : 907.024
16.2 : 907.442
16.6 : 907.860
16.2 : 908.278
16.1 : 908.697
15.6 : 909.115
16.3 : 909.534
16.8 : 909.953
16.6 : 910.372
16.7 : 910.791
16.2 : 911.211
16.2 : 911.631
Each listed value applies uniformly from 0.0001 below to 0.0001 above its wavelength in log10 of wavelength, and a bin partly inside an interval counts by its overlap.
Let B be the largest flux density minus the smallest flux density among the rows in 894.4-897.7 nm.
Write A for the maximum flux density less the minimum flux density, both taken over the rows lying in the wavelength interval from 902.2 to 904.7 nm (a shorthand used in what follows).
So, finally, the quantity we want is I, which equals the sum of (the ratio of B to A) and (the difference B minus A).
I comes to 0.6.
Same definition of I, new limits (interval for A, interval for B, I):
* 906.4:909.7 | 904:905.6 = -1.0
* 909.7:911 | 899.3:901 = 4.6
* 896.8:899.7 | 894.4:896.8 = 1.3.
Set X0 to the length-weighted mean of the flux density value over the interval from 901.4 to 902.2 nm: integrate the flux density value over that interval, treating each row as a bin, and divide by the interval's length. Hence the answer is 15.8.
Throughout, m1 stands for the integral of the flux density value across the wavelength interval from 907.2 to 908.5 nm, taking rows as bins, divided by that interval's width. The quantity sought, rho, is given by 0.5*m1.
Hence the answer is 8.16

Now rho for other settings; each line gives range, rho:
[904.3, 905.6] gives 8.27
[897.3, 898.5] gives 8.20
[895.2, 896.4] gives 8.20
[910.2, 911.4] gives 8.25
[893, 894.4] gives 8.21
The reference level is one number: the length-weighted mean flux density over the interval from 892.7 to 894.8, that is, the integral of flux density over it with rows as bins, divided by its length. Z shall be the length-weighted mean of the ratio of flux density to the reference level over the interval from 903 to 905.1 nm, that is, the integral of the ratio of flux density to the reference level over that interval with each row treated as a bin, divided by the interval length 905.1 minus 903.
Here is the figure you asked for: 1.00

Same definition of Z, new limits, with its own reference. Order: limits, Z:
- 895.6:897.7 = 0.99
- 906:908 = 1.00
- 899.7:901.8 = 0.98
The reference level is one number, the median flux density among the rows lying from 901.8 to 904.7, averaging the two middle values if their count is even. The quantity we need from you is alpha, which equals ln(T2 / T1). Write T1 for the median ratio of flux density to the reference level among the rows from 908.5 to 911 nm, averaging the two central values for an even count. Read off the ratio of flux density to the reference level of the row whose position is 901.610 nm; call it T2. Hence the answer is -0.022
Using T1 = 1.009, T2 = 0.988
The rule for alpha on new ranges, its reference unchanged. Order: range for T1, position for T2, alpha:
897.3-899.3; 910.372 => 0.012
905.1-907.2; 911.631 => -0.018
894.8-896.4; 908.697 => -0.018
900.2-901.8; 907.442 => -0.009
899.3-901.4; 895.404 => 0.012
